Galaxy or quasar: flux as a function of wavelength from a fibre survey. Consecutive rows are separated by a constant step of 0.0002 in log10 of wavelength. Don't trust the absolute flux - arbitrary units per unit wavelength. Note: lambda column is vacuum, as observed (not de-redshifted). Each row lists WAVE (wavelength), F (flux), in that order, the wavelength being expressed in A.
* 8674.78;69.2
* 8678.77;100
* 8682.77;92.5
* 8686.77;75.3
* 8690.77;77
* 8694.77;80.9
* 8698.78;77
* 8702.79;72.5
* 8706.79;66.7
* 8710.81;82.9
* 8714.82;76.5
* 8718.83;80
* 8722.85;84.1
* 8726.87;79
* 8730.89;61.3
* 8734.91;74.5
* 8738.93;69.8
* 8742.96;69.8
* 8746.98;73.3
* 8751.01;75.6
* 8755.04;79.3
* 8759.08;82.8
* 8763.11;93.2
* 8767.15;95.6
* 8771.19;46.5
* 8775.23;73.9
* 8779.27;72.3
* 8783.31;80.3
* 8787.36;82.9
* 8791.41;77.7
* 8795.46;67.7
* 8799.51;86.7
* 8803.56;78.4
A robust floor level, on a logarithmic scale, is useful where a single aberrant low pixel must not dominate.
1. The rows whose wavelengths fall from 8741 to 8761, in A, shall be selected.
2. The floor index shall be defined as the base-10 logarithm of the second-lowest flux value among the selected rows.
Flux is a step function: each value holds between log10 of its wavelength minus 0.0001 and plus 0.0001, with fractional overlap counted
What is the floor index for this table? 1.87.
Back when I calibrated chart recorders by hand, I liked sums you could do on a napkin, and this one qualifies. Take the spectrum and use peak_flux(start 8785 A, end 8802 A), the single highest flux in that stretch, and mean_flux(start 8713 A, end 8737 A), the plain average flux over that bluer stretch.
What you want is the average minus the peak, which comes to -11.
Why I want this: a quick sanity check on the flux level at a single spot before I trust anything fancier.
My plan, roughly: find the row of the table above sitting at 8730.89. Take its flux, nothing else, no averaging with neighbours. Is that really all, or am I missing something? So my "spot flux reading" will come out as 61.3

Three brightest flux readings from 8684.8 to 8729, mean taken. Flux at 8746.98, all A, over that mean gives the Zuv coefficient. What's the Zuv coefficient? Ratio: 0.89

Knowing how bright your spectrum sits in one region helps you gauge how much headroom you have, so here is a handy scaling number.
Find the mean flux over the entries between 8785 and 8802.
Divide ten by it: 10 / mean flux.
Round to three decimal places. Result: 0.127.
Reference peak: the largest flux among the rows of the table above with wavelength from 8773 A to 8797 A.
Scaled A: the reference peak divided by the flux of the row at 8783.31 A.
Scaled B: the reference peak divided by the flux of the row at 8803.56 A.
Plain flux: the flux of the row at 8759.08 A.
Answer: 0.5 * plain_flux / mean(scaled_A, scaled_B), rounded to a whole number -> 40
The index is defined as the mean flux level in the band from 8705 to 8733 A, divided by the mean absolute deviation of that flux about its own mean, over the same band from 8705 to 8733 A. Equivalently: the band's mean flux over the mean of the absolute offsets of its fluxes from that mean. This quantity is 11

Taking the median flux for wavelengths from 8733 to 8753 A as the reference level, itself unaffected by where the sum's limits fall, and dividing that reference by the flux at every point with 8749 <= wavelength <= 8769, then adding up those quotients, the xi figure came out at 4.3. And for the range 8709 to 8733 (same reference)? 5.8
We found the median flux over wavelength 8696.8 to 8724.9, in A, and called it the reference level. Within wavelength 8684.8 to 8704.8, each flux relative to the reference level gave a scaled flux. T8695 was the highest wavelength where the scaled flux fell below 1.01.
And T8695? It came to 8702.79 A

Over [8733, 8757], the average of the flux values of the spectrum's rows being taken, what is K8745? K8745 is 74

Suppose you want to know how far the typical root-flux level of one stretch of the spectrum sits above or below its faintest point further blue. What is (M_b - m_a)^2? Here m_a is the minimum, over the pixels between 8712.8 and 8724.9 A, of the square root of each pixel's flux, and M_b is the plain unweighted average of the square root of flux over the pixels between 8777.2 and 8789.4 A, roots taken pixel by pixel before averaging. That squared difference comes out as 0.012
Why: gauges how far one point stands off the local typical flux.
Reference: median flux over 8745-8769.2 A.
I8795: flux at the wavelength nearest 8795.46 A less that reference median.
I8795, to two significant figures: -13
